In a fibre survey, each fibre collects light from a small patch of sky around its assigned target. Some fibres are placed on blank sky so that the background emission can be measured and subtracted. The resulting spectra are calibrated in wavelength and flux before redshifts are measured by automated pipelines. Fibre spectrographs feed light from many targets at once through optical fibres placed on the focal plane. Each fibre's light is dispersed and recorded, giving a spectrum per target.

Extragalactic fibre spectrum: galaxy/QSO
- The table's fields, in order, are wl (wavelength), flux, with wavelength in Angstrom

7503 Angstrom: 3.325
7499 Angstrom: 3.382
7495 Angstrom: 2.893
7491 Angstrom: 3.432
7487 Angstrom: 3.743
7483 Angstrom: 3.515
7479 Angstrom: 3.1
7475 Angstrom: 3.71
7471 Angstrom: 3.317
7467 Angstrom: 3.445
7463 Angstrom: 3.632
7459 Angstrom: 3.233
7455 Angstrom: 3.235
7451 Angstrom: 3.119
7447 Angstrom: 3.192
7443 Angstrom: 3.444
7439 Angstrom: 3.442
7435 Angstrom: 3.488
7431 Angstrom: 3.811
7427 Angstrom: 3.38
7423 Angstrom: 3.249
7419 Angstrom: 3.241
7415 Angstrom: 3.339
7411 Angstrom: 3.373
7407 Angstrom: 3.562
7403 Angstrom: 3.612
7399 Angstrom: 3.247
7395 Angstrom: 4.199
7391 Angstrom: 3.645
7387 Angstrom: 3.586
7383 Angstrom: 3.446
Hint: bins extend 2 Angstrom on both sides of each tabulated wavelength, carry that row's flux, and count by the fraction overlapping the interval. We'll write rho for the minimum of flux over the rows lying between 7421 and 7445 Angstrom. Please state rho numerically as 3.249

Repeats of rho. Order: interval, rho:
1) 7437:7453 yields 3.119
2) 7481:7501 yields 2.893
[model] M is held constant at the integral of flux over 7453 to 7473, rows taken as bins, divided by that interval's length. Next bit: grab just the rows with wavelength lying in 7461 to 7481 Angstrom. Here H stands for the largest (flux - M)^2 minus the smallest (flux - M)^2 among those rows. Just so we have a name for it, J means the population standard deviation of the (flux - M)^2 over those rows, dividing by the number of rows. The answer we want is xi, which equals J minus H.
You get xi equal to -0.07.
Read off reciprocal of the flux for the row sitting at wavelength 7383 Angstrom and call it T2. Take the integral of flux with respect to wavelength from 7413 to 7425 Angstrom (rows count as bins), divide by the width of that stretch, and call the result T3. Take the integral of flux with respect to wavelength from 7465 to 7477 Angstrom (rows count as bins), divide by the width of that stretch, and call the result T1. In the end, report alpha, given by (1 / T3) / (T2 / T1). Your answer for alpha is 3.7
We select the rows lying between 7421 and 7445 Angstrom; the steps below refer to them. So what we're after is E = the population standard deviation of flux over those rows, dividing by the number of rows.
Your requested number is 0.171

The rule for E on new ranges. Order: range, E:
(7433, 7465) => 0.166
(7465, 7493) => 0.206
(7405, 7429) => 0.107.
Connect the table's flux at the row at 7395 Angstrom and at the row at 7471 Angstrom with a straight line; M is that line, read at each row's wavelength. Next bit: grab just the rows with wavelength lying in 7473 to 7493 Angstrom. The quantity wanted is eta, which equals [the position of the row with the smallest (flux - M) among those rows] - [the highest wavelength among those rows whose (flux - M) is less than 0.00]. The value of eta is 0 Angstrom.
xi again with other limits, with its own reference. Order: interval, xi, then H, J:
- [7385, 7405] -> -0.41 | 0.67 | 0.255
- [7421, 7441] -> -0.12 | 0.19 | 0.074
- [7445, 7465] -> -0.03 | 0.05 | 0.021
